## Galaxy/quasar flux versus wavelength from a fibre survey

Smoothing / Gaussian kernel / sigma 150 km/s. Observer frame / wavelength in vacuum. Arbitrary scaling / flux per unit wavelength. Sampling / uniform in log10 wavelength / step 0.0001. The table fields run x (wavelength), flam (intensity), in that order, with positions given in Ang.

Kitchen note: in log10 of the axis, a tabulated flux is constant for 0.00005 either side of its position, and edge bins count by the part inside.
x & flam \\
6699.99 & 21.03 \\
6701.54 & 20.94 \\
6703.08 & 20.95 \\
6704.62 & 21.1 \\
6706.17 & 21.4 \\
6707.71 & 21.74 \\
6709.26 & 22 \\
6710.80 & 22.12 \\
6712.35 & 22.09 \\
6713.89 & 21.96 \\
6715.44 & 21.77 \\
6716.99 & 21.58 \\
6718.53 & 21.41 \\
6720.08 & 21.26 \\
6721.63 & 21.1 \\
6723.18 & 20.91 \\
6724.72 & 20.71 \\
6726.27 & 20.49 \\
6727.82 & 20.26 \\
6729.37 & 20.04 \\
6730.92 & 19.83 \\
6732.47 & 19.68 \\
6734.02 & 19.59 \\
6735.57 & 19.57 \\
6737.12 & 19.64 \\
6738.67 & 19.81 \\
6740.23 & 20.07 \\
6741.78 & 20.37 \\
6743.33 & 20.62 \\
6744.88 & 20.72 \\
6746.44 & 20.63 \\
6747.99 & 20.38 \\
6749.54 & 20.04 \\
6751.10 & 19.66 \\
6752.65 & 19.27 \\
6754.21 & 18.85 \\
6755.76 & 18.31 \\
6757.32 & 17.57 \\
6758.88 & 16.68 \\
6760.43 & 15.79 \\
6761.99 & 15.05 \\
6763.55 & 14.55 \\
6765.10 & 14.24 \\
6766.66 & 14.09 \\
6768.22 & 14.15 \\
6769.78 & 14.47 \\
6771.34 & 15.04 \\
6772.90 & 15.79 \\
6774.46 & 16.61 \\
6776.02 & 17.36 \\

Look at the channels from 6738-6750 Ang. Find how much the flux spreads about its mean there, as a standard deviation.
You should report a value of 0.3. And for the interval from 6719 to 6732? 0.5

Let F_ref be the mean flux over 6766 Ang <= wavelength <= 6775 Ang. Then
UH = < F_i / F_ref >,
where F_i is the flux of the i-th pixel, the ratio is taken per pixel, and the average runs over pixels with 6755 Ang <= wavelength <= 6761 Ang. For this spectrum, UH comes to 1.14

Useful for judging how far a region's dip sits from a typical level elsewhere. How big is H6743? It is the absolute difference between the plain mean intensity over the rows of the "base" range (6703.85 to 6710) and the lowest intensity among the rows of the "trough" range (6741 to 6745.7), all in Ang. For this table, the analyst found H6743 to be 1.2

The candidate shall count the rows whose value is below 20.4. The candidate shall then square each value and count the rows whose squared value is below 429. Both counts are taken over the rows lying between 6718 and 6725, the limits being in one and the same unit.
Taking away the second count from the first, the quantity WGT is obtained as -1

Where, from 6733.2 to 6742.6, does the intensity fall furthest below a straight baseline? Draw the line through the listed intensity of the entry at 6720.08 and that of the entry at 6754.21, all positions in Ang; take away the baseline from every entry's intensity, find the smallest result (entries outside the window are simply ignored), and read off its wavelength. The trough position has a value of 6734.02 Ang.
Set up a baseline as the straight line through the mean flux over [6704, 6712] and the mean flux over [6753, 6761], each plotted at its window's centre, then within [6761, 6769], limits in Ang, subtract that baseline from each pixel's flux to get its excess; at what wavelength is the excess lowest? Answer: 6766.66 Ang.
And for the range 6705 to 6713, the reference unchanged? 6706.17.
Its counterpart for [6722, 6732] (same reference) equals 6730.92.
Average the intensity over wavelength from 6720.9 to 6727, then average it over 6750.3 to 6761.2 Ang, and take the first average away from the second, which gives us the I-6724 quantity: -2.8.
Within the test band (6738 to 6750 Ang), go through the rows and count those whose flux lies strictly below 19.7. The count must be 0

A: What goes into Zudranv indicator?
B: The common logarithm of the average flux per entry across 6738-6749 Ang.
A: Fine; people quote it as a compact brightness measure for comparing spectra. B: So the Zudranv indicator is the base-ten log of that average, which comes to 1.31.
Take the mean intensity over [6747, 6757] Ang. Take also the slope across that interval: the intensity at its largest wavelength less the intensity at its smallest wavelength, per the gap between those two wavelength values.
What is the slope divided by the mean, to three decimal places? -0.014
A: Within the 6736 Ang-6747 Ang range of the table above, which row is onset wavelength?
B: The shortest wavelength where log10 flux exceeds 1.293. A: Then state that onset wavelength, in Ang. 6737.12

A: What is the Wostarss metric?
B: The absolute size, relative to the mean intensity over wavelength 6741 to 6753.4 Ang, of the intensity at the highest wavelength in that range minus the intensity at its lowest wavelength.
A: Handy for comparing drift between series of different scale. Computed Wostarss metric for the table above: 0.05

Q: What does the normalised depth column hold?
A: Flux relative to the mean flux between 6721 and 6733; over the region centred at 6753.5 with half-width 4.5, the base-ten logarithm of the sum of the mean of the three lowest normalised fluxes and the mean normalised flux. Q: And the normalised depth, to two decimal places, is 0.26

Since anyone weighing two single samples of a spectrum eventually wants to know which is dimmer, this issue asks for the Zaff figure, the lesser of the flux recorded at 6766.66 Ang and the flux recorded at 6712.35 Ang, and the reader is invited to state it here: 14.1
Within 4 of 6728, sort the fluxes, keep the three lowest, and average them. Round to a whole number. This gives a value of 20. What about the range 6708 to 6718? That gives 22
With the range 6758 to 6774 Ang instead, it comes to 14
